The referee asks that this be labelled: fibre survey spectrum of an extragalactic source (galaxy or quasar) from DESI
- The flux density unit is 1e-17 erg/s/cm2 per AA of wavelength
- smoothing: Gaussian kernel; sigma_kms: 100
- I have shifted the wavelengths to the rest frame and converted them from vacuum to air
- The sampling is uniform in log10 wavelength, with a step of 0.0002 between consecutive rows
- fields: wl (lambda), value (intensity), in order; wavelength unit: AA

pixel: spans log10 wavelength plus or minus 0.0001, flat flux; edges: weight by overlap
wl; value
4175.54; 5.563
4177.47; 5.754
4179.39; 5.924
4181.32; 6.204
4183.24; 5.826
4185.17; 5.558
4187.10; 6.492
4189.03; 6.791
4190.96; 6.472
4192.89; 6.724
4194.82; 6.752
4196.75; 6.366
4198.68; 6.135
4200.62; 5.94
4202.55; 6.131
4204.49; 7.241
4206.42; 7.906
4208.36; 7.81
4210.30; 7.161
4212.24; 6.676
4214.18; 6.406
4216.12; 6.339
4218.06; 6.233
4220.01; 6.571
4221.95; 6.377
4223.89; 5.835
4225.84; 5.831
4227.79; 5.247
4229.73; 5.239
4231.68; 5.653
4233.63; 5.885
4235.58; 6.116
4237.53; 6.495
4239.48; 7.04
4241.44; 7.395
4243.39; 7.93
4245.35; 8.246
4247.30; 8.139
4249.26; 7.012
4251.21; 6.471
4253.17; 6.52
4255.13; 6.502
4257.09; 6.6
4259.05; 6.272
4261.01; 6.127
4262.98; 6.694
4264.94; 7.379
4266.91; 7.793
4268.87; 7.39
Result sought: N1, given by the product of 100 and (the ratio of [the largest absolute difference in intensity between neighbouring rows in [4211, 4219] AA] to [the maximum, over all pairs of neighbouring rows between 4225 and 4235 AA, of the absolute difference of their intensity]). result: 46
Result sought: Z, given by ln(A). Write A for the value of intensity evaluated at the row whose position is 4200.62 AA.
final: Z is 1.78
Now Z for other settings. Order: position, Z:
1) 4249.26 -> 1.95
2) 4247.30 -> 2.10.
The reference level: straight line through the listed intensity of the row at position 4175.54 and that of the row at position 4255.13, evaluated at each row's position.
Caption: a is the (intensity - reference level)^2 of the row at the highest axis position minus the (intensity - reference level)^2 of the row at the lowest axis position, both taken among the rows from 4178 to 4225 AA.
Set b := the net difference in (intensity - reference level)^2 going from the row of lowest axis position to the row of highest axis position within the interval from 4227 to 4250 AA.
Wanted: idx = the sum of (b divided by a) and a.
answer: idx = 51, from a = -0.01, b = -0.5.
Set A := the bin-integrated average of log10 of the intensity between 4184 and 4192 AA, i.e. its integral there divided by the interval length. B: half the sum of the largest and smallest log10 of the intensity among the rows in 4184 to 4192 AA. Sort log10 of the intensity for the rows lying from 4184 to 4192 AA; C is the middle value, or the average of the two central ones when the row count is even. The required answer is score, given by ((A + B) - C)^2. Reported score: 0.60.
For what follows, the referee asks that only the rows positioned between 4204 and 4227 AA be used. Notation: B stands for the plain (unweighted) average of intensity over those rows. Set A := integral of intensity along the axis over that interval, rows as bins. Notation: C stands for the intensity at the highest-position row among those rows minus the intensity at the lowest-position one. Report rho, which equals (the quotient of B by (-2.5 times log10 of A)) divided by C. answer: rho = 1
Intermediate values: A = 154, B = 6.7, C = -1.4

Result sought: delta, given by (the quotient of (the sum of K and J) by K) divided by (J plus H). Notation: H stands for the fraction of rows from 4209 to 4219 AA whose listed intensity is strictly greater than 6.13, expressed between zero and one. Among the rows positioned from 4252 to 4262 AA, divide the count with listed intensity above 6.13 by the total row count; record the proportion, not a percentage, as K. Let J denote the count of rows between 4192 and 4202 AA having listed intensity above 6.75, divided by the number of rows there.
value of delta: 1.0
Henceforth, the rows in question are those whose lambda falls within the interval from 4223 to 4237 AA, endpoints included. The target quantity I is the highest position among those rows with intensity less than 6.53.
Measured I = 4235.58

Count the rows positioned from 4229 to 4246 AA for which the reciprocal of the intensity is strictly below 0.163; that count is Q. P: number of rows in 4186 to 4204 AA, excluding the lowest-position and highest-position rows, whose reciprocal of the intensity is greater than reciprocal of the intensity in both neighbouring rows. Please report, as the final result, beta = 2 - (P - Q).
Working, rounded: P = 2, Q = 5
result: 5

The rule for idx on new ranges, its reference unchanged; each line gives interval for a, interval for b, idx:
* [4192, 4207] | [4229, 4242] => 3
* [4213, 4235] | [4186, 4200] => 30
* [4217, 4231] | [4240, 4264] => 0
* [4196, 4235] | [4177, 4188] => -4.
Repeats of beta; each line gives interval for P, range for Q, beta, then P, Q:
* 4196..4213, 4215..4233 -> 5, 1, 4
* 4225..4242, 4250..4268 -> 9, 1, 8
